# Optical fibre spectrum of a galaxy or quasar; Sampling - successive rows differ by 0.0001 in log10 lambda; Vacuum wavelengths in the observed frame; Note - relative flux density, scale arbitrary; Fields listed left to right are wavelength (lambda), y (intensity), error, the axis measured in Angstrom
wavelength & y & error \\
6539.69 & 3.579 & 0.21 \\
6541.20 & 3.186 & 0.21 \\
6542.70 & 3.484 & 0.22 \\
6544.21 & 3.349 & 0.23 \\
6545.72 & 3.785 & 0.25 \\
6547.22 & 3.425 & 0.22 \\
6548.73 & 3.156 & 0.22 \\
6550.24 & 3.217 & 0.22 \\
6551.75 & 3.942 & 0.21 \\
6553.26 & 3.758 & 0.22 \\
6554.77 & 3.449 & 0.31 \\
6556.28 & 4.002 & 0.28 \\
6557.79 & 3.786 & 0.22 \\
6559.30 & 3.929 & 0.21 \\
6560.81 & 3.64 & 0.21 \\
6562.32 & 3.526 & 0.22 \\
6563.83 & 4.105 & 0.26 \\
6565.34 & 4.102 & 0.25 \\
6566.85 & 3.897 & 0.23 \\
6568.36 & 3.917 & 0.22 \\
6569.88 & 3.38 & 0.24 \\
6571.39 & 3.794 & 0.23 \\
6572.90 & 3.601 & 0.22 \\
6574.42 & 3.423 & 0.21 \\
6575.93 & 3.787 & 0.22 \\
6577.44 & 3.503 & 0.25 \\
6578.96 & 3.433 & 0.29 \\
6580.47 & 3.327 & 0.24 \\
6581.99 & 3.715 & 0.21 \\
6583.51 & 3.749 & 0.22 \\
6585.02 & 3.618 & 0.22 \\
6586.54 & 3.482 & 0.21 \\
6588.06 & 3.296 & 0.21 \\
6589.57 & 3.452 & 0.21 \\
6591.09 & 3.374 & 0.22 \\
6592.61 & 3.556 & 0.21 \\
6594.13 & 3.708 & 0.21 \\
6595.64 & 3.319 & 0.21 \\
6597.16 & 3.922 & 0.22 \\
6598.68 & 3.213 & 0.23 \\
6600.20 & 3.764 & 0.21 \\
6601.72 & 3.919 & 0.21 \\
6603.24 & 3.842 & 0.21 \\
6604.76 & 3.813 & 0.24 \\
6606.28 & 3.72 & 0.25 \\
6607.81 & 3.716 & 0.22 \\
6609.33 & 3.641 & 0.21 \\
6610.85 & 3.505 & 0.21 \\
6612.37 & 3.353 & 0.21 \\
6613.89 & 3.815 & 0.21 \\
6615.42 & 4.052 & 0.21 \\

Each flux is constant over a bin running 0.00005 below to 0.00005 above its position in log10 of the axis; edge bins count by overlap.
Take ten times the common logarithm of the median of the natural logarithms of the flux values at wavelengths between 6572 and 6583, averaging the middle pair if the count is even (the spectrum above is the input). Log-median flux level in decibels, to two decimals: 0.98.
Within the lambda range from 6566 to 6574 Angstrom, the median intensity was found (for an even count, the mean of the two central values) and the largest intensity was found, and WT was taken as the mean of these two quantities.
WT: 3.86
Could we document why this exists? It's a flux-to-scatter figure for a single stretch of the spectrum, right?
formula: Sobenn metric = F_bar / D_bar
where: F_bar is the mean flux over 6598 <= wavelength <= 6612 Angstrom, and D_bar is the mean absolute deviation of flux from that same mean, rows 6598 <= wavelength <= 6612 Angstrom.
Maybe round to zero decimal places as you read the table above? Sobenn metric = 24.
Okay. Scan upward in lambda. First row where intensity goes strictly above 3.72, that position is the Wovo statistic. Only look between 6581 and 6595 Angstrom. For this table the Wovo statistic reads 6583.51 Angstrom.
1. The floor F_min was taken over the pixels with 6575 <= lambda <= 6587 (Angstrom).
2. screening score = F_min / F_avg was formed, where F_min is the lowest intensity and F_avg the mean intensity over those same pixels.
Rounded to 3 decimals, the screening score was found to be 0.930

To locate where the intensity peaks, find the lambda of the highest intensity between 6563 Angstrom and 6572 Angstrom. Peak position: 6563.83 Angstrom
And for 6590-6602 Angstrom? 6597.16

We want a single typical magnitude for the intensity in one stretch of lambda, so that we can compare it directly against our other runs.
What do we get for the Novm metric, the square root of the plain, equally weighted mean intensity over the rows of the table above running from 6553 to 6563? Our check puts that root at 1.93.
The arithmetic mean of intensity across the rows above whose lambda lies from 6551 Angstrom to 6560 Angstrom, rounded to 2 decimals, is 3.81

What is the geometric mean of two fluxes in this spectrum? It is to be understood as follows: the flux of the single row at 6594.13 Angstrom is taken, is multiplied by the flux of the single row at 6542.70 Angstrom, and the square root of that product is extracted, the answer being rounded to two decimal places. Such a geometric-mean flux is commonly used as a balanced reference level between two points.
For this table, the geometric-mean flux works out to 3.59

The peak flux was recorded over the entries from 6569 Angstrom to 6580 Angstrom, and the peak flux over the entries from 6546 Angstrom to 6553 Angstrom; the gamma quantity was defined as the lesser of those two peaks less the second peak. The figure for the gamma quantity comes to -0.15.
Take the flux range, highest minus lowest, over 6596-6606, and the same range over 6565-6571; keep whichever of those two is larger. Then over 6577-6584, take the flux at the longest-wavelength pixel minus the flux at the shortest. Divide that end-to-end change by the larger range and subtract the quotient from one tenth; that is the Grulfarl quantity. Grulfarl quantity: -0.24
